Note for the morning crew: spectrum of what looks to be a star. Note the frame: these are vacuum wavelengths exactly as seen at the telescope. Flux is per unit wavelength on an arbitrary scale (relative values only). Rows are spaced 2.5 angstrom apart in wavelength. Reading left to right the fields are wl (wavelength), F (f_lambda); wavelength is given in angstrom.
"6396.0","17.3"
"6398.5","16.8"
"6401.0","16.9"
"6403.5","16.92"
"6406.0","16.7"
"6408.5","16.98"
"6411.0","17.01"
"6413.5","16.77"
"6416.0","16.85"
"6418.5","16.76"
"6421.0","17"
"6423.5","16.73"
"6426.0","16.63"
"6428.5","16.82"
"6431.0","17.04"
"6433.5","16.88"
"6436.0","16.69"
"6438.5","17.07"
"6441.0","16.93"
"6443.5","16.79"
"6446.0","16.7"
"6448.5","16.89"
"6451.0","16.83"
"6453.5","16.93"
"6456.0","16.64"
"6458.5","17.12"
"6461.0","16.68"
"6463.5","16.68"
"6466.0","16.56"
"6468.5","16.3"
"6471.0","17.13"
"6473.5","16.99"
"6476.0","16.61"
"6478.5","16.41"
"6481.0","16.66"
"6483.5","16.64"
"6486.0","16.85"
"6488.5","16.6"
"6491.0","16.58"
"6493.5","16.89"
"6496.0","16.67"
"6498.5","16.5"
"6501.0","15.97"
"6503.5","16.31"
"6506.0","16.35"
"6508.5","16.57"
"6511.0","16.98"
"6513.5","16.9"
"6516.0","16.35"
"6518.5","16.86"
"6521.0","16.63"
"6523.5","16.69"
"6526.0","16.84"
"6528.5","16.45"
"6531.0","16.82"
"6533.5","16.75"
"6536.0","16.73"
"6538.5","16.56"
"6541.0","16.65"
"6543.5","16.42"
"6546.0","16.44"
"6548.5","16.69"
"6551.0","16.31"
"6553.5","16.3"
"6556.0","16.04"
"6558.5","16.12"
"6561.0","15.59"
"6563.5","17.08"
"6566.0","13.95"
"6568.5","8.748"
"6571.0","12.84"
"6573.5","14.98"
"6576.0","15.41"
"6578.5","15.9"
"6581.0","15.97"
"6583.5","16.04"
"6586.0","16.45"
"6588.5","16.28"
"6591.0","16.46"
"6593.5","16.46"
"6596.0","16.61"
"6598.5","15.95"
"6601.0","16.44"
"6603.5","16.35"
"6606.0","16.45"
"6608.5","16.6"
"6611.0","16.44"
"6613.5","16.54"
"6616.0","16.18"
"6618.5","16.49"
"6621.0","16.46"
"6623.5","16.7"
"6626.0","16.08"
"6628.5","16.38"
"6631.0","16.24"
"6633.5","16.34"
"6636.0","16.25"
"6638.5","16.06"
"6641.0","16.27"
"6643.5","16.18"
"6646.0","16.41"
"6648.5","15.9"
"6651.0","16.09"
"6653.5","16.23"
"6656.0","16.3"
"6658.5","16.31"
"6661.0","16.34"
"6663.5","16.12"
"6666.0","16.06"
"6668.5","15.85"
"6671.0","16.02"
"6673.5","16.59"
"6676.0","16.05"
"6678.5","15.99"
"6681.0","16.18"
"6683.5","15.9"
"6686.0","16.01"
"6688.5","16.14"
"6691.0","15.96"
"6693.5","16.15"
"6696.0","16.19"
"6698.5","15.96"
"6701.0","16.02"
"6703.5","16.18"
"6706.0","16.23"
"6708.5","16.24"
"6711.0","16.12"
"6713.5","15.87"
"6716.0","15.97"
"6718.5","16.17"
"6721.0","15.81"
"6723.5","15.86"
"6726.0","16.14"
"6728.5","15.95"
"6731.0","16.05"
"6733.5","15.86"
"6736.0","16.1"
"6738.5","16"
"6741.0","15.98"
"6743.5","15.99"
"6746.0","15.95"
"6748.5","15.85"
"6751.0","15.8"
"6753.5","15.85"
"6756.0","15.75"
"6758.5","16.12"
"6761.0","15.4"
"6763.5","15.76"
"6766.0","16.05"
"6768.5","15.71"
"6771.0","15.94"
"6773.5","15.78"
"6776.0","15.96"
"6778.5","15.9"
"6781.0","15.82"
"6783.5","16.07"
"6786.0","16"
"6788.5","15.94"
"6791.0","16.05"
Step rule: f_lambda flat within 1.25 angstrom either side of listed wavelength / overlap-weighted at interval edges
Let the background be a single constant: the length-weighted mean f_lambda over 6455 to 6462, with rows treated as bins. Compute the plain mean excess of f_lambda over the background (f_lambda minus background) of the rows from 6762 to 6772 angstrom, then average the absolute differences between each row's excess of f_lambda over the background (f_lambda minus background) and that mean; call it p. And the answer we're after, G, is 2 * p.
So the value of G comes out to 0.26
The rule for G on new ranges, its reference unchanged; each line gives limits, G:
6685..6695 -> 0.16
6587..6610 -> 0.28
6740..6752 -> 0.14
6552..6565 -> 0.74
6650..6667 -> 0.20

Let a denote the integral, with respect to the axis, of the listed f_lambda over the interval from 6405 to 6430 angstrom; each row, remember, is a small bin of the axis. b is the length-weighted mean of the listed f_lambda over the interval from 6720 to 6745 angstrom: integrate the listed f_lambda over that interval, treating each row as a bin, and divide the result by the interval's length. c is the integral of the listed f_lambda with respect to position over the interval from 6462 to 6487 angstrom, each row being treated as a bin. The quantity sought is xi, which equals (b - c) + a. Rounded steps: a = 421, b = 16.0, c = 417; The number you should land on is 19.7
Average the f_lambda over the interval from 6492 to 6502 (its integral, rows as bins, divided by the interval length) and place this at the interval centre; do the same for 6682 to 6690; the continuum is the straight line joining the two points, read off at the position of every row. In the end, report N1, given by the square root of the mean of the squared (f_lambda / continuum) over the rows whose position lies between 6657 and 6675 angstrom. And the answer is 1.01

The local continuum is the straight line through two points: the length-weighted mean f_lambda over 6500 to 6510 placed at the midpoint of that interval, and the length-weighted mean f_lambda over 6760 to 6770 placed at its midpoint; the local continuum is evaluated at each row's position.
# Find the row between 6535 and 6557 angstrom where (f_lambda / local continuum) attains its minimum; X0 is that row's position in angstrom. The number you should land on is 6556.0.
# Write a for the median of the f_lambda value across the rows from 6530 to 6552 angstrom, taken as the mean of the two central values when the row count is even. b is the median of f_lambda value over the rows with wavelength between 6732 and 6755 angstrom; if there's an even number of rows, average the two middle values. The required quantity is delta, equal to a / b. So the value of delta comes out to 1.044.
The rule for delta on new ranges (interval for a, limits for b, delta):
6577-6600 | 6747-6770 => 1.030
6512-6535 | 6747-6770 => 1.060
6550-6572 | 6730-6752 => 1.004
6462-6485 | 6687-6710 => 1.030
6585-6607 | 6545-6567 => 1.009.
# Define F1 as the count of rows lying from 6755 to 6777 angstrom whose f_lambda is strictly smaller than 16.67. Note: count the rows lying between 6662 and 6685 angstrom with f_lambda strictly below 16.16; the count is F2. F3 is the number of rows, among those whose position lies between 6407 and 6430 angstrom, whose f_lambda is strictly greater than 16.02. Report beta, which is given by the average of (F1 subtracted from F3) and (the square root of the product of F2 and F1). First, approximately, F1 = 9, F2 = 7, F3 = 9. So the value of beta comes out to 3.97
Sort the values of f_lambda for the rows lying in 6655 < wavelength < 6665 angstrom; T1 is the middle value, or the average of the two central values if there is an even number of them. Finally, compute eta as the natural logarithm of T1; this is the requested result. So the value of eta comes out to 2.79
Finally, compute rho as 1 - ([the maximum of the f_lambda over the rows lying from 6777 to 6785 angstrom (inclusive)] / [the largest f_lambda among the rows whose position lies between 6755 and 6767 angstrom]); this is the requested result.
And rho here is 0.00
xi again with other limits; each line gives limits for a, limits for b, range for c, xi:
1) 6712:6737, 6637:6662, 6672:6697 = 12.8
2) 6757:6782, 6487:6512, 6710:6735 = 13.1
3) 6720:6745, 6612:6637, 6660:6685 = 13.1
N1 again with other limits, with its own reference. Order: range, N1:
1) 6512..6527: 1.02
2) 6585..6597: 1.01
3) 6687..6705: 1.01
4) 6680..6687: 1.00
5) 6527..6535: 1.01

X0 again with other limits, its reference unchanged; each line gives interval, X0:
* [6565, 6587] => 6568.5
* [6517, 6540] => 6528.5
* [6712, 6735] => 6721.0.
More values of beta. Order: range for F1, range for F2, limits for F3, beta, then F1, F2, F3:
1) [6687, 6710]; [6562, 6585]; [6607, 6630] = 4.24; 9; 8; 9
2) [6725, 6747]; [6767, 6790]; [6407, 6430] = 4.50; 9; 9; 9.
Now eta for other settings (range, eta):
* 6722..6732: 2.77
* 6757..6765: 2.76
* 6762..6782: 2.76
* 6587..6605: 2.80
